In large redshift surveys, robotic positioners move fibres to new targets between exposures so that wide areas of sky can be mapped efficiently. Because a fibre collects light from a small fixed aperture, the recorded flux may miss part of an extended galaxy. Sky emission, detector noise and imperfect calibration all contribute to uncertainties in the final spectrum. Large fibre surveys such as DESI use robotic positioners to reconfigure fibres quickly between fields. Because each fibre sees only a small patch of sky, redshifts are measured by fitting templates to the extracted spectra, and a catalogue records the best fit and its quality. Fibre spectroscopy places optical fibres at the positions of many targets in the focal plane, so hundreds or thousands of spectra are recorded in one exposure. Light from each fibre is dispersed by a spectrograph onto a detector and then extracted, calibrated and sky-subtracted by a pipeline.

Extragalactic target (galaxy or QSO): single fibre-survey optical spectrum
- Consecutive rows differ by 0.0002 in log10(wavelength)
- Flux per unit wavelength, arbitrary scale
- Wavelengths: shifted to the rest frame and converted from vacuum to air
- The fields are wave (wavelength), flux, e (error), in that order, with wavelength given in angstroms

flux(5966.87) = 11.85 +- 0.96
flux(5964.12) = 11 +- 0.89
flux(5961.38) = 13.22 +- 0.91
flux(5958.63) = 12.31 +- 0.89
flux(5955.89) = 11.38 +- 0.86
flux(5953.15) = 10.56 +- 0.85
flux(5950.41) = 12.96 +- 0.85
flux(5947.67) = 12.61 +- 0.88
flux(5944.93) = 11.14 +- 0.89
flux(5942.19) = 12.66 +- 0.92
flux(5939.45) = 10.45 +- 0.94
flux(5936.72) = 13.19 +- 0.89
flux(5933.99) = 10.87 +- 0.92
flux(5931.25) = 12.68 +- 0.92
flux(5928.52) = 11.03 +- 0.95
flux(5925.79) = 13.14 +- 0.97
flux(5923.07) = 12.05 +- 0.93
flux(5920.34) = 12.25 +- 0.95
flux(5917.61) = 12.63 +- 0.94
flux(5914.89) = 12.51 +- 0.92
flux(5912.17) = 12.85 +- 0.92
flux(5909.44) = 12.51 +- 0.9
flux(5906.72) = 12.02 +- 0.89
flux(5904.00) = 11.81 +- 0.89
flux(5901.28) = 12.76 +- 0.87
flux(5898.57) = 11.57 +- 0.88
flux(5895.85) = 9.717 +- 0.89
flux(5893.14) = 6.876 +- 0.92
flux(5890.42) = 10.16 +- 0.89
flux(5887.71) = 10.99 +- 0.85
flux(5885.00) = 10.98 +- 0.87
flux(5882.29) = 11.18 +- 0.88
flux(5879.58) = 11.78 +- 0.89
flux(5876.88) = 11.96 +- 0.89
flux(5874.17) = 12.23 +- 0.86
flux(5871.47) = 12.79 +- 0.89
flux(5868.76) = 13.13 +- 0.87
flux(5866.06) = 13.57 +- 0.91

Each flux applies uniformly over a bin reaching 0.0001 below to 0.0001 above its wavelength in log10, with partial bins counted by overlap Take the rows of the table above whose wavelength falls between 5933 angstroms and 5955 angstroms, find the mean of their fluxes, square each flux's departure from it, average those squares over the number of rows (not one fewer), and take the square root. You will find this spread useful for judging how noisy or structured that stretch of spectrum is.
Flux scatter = 1.1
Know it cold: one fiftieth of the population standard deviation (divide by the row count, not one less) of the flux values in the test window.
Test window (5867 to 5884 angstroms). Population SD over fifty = 0.0129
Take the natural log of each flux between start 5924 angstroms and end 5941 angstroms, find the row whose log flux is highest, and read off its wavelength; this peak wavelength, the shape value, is 5936.72 angstroms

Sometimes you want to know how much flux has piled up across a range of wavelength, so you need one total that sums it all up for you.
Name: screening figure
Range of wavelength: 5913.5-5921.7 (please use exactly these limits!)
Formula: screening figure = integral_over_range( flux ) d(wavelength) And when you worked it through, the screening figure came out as 102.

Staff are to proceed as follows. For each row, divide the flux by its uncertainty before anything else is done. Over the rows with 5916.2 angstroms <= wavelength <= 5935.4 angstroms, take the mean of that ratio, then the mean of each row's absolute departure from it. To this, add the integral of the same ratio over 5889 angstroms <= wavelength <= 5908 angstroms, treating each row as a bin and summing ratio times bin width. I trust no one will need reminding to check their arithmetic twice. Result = 230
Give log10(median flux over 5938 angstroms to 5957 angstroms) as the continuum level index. 1.06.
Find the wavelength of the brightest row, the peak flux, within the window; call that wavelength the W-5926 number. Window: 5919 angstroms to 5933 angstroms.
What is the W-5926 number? 5925.79 angstroms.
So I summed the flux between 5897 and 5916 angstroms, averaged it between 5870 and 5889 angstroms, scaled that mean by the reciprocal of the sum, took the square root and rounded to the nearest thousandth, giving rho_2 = 0.369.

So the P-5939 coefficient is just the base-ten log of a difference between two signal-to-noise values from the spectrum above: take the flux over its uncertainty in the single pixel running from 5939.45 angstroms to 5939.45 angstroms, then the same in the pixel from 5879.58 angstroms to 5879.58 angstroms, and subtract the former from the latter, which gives 0.3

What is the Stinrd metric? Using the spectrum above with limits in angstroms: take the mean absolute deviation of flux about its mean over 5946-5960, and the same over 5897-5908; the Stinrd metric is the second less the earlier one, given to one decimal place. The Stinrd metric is -0.4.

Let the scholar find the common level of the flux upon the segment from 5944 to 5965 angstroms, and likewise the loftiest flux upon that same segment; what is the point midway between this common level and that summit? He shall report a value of 12.6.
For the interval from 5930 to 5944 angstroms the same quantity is 12.6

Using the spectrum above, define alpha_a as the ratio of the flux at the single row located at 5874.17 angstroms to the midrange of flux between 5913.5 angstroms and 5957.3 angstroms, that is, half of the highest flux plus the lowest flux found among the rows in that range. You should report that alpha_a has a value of 1.03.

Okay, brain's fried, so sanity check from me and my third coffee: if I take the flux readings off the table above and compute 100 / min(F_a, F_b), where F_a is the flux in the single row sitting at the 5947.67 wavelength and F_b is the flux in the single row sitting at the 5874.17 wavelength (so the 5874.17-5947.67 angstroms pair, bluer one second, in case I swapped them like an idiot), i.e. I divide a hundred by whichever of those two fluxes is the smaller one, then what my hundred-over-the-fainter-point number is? 8.2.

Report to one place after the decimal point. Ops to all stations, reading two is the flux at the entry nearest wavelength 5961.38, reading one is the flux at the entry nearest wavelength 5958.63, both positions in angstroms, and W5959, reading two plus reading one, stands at 25.5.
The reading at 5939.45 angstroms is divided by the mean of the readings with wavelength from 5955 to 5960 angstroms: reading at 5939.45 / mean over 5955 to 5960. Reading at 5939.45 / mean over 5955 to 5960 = 0.88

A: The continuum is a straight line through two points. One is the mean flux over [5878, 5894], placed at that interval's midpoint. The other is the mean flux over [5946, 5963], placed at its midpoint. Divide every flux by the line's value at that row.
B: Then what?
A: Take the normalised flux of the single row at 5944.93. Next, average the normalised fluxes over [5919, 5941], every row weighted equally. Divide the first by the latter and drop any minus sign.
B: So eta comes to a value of 0.90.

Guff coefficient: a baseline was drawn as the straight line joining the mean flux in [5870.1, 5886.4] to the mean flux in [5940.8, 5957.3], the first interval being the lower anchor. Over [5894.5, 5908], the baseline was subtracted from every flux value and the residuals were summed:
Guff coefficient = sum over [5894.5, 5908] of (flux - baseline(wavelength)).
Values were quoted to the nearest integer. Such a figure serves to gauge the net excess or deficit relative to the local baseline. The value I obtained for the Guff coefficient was -1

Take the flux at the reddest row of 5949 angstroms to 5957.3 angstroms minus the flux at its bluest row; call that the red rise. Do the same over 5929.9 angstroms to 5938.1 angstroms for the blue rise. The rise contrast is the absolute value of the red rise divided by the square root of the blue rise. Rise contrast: 2.2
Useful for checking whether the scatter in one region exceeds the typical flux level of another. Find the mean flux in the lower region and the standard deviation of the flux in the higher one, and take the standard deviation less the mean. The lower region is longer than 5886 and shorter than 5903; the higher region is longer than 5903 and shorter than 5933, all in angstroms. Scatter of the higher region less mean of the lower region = -9.8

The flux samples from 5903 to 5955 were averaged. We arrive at 12.1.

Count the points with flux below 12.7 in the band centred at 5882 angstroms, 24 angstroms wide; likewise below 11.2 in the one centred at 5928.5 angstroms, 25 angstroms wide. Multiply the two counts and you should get 24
